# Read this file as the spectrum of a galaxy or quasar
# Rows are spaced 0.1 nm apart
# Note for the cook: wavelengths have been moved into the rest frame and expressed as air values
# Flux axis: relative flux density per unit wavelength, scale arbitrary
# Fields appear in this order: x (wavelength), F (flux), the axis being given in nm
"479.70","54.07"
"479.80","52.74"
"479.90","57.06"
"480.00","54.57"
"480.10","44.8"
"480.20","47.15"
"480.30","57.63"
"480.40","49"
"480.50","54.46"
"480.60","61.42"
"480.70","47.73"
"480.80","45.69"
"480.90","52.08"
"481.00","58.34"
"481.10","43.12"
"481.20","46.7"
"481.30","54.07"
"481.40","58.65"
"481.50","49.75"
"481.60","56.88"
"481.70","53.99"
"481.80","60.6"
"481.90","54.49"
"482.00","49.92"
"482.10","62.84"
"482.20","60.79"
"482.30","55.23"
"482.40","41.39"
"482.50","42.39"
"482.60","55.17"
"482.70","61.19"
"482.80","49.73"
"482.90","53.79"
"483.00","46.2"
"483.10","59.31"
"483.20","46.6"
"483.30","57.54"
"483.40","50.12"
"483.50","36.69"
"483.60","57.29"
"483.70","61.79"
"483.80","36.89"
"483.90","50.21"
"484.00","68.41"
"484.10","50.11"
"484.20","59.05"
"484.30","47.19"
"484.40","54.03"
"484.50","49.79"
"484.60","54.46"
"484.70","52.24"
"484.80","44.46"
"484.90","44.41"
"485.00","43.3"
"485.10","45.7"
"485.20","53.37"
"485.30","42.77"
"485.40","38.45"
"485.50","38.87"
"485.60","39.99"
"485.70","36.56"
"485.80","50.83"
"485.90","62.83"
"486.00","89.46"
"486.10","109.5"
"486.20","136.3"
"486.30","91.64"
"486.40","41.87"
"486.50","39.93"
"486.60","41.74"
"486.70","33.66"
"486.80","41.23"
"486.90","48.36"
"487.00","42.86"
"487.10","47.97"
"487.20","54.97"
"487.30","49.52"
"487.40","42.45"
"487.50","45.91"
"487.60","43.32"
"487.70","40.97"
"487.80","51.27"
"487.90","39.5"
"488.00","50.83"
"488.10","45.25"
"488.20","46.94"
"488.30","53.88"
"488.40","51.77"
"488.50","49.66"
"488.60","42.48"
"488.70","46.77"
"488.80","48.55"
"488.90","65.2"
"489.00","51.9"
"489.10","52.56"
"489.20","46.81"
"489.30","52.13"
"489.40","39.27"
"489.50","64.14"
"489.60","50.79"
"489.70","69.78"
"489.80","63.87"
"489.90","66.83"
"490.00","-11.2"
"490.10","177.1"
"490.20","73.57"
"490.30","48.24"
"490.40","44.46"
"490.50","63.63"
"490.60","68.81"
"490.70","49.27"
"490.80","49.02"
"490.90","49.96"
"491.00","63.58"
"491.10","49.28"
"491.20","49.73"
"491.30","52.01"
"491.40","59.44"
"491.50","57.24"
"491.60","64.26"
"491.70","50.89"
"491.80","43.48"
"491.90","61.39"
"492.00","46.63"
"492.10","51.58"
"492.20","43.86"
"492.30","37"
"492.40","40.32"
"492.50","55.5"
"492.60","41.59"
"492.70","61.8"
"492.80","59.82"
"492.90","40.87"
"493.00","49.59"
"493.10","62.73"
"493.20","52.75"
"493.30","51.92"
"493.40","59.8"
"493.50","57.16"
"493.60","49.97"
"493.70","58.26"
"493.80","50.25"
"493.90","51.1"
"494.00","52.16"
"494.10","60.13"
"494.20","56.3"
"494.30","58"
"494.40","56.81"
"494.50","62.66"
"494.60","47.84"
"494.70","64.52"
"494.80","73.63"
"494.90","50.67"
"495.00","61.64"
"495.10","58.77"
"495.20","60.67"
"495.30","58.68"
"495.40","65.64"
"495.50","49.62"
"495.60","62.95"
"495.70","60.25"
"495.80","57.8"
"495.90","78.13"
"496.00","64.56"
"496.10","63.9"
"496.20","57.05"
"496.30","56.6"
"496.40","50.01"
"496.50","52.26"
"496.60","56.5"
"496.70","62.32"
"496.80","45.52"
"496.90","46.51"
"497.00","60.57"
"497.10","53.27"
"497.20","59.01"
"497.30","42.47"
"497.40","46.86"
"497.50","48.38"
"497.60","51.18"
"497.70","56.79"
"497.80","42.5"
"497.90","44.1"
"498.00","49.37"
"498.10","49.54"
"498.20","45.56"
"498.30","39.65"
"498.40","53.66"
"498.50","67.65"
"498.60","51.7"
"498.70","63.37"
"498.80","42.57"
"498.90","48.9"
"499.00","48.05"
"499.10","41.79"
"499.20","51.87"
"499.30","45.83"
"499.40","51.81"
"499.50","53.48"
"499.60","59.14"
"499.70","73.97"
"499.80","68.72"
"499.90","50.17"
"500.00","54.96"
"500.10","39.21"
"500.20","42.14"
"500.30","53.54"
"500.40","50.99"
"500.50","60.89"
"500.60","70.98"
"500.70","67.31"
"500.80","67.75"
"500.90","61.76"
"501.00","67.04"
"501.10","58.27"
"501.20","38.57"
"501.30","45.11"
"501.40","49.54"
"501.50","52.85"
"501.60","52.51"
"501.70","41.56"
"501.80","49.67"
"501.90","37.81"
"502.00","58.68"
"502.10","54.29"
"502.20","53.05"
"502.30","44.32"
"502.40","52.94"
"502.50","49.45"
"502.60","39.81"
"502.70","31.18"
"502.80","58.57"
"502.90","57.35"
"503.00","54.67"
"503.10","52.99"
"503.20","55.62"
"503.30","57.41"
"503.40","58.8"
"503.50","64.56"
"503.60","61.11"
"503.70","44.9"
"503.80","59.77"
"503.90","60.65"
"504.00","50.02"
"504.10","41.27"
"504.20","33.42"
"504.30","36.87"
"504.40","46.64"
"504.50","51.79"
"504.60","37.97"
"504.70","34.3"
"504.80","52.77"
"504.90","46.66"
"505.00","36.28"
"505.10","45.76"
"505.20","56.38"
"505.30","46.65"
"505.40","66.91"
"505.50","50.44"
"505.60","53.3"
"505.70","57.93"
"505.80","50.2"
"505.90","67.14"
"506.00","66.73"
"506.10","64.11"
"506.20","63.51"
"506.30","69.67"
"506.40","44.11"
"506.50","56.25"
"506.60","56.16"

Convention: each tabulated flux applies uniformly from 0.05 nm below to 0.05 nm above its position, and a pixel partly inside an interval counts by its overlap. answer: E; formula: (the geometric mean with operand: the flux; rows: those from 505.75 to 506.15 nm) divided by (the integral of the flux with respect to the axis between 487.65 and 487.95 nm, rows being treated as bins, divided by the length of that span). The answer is 1.40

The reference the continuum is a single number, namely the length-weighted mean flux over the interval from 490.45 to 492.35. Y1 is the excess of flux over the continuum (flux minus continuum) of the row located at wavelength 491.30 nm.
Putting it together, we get -1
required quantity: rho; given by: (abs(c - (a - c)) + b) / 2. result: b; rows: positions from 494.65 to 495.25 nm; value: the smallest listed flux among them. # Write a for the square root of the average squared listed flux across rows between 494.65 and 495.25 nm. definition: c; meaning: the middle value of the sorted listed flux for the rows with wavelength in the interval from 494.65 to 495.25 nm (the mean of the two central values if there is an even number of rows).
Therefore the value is 55.5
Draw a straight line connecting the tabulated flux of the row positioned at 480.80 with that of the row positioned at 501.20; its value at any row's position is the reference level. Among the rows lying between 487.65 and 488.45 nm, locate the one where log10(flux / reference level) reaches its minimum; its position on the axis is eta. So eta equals 487.90 nm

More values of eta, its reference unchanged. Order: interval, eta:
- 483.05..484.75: 483.50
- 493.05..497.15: 496.80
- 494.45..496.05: 494.60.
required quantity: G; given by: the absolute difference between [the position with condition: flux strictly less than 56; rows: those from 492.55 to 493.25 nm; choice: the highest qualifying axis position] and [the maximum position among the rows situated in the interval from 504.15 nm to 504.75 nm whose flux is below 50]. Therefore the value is 11.50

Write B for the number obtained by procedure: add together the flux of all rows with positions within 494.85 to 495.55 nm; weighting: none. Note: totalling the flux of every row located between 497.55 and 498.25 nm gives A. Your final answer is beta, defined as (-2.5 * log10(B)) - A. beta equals -346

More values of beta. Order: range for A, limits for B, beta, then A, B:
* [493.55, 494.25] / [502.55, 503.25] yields -385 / 378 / 350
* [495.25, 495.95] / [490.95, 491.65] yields -440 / 433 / 396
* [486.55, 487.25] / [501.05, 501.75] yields -317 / 311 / 338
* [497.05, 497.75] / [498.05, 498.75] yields -364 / 358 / 371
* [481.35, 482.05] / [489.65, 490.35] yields -391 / 384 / 488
